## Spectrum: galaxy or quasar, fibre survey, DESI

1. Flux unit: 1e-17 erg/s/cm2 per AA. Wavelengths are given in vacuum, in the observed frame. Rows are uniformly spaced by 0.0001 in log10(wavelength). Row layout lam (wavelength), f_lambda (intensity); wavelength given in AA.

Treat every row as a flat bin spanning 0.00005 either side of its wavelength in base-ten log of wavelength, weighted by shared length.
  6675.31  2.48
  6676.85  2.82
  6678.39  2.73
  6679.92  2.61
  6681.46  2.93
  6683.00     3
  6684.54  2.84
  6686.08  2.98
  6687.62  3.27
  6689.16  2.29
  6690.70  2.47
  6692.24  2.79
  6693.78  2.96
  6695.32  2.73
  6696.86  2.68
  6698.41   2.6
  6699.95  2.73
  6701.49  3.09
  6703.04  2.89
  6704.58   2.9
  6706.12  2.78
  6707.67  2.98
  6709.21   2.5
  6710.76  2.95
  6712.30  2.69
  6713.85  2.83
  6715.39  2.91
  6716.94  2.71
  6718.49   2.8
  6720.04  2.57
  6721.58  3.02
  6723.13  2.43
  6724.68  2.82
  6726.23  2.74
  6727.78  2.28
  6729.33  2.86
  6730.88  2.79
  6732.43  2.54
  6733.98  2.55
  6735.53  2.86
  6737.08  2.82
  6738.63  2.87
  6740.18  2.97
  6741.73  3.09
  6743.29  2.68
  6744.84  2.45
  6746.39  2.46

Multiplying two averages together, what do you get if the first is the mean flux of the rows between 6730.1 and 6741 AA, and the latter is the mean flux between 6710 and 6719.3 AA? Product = 7.8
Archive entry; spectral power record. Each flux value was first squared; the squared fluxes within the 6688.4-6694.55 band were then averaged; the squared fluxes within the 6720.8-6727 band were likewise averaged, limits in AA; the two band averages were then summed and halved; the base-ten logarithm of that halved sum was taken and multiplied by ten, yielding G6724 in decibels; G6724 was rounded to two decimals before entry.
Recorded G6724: 8.63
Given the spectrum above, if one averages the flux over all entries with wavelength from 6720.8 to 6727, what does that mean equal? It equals 2.75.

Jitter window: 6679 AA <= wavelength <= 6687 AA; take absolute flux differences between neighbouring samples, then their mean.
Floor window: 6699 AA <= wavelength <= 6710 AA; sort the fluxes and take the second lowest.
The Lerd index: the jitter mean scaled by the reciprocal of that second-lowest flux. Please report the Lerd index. 0.063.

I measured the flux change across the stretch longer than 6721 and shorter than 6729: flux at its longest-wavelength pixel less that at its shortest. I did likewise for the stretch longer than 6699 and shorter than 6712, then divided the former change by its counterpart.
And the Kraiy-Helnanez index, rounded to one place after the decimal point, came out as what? -3.4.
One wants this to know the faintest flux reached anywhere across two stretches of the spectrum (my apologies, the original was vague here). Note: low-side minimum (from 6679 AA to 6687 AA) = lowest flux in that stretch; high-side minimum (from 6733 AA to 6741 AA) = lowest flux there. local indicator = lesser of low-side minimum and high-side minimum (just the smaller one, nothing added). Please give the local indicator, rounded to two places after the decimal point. 2.55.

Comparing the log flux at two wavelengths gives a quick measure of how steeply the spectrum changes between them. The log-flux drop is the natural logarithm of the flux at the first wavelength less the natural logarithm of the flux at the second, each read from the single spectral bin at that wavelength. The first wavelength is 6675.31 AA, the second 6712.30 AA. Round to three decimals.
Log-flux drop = -0.081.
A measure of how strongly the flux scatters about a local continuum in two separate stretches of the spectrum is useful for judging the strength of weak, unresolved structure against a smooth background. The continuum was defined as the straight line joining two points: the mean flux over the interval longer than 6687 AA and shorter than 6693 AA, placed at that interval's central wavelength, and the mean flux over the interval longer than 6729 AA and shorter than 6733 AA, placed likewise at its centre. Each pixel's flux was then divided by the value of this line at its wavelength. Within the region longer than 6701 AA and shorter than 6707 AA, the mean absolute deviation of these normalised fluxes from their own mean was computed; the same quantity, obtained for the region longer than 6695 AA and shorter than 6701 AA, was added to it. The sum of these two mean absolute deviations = 0.049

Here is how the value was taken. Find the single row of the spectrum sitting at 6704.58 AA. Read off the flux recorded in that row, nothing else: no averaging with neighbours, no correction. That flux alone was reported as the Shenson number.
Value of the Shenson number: 2.9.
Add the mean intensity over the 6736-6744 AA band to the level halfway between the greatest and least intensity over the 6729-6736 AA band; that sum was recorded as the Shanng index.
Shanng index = 5.59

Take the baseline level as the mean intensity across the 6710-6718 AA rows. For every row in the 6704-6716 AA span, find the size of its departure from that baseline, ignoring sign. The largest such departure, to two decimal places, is 0.32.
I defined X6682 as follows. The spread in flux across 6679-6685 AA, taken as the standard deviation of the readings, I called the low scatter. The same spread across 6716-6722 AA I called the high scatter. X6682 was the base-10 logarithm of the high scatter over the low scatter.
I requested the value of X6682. 0.0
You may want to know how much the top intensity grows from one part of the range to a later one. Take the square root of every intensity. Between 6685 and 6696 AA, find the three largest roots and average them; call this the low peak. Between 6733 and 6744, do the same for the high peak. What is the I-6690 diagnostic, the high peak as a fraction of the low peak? 0.98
